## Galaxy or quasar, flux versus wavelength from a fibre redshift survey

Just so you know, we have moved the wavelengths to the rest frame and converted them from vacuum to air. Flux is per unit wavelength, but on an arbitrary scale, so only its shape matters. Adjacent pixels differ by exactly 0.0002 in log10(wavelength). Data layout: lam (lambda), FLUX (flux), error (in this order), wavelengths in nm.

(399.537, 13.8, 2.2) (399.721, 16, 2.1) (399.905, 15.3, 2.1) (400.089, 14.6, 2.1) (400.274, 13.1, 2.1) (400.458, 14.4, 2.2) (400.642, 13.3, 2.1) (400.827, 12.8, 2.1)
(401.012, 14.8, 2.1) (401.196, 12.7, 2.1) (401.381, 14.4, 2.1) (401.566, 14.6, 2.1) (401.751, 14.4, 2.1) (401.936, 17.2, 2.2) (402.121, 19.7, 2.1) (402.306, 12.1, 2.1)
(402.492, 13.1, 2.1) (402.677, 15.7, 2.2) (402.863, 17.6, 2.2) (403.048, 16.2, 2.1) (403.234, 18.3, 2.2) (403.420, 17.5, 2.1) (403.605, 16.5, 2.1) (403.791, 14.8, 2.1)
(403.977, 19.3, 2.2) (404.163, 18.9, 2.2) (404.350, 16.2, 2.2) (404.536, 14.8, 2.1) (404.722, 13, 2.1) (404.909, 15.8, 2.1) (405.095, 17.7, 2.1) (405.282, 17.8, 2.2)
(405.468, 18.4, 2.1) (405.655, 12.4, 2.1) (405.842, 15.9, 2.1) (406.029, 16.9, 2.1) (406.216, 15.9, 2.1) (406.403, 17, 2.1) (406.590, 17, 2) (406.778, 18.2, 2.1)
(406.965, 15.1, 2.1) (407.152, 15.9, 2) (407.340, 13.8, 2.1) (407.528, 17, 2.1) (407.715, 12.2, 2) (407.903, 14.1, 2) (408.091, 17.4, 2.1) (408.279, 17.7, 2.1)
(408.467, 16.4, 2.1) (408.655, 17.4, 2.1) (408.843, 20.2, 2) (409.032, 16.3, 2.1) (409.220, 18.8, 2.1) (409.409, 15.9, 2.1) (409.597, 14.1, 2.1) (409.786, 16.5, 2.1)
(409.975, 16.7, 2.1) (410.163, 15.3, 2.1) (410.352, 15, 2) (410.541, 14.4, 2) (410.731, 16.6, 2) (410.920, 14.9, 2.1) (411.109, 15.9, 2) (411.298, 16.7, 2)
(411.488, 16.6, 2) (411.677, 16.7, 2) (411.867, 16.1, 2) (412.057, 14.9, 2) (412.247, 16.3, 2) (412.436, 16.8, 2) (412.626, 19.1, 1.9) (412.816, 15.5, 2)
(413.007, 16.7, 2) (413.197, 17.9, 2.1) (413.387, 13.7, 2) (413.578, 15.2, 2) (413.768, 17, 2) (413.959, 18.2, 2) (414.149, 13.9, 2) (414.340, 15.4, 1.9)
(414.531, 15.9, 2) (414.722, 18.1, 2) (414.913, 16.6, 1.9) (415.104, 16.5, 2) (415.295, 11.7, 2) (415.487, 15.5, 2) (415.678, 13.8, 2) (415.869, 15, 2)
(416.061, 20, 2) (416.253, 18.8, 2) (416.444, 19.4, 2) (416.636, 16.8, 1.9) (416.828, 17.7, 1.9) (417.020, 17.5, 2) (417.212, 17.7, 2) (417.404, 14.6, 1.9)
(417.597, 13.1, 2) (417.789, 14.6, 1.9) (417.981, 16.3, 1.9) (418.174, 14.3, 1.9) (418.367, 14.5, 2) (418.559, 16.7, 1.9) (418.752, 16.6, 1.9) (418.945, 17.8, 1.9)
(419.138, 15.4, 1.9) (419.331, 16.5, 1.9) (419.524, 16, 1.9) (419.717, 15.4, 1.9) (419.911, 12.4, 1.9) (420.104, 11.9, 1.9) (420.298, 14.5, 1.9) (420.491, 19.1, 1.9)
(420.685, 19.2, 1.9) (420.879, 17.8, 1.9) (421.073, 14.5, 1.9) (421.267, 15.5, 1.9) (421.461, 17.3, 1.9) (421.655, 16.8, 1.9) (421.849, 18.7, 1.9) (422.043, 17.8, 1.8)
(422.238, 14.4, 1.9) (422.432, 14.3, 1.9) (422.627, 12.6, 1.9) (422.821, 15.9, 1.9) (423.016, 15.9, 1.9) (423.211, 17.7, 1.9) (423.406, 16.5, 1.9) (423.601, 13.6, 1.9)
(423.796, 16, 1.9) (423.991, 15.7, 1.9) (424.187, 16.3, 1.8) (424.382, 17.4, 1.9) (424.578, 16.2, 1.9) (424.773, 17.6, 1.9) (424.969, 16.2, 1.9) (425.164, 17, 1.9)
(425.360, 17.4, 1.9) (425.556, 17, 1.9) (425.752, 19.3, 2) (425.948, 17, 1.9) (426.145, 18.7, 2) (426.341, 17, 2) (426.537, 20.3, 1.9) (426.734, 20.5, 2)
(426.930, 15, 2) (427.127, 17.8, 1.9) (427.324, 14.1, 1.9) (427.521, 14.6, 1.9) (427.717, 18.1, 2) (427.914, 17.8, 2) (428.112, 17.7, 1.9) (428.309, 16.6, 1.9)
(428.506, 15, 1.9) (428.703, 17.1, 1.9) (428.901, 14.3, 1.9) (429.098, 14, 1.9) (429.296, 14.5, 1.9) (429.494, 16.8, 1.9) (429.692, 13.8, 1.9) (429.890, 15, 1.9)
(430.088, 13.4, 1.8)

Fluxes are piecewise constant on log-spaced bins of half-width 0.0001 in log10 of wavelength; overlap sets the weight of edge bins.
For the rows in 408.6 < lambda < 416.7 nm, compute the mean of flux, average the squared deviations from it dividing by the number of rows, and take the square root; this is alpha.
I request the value 1.75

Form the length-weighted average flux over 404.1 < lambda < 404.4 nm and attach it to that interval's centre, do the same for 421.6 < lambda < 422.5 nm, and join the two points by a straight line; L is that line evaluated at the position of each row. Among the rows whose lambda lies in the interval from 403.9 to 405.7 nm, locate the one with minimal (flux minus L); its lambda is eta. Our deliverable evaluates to 405.655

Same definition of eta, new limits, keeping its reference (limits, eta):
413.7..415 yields 414.149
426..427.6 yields 427.324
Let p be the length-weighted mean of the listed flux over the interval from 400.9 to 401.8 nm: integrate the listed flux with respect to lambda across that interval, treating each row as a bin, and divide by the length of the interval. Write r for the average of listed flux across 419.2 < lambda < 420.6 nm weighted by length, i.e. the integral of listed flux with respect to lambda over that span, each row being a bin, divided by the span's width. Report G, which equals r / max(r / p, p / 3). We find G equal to 3.2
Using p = 14.1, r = 15.16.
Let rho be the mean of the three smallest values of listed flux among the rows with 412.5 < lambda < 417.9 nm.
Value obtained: 12.8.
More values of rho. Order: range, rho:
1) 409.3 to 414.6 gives 13.9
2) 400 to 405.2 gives 12.5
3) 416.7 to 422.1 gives 12.5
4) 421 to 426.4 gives 13.5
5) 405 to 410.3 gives 12.8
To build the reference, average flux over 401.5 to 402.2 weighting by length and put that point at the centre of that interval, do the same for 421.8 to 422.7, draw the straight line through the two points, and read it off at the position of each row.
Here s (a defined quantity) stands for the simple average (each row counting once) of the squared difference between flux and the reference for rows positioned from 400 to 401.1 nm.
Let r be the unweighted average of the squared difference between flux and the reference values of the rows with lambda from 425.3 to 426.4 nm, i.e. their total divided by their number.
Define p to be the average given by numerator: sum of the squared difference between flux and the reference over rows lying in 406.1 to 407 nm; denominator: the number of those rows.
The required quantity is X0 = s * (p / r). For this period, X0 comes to 1.5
